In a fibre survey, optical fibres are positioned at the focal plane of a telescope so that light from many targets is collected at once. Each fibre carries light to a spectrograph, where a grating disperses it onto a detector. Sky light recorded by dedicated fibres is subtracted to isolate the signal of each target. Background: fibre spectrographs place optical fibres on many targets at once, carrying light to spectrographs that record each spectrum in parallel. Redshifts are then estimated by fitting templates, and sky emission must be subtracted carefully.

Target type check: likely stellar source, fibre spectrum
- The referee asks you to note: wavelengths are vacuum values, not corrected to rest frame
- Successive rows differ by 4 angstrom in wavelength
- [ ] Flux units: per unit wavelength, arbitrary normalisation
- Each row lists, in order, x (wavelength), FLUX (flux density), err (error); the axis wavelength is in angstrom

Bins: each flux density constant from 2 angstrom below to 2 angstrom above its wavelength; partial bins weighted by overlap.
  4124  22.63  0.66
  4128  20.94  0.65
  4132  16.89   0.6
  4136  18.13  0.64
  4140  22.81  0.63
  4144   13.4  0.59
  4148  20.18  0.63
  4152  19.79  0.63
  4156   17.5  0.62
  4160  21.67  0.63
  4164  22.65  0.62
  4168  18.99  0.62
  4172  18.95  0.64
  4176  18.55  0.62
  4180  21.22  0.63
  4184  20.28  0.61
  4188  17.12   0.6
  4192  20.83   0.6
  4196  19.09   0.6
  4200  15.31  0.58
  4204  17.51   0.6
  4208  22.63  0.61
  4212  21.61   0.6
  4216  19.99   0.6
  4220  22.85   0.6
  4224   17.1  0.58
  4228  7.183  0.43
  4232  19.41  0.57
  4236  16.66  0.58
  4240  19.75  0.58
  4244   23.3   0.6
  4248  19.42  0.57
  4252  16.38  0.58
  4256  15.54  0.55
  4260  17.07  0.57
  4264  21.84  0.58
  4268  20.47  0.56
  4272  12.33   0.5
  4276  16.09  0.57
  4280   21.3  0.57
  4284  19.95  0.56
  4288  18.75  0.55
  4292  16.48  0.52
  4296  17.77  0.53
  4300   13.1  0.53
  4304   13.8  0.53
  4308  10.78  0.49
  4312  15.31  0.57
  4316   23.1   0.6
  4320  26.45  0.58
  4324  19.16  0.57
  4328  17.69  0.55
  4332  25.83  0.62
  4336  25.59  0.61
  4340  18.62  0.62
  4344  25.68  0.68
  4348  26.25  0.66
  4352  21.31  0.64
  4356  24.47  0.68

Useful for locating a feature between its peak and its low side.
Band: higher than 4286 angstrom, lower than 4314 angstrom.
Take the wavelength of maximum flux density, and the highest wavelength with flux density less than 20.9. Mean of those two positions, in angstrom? 4300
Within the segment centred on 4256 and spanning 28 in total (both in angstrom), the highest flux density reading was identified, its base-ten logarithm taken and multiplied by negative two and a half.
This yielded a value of -3.42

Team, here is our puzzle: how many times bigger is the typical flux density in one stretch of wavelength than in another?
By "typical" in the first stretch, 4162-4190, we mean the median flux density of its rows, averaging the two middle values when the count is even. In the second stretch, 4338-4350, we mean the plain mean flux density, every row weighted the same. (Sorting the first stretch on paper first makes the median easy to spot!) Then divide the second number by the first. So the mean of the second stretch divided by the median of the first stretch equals 1.24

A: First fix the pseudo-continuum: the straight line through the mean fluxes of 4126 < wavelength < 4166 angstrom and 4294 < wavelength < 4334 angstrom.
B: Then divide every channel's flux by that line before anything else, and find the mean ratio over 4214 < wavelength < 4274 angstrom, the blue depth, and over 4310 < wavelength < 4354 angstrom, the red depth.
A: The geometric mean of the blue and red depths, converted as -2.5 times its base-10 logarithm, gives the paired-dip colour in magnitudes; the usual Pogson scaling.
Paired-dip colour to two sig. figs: -0.087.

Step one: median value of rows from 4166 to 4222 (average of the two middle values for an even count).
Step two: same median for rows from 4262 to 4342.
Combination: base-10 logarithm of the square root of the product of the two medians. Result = 1.28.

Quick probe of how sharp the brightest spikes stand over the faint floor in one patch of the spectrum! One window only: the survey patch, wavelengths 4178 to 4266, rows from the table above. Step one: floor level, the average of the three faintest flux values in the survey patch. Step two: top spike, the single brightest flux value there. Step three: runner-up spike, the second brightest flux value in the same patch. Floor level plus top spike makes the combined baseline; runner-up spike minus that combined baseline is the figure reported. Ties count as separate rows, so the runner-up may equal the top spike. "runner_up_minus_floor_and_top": -13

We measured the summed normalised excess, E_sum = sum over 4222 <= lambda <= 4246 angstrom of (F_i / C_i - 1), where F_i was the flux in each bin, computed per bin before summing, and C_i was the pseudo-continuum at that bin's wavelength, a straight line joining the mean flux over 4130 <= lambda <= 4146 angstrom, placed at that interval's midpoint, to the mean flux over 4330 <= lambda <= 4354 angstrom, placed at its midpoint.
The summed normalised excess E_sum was -1.0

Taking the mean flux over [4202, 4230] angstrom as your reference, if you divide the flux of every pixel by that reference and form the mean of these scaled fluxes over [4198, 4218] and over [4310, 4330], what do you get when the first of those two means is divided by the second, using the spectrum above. 0.95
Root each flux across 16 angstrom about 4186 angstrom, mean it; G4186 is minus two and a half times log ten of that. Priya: -1.62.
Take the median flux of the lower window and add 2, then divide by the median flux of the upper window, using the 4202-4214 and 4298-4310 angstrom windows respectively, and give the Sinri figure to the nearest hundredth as 1.80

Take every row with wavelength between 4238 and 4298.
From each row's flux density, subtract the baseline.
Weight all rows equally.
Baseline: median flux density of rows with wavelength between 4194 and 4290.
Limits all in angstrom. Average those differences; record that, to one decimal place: -0.8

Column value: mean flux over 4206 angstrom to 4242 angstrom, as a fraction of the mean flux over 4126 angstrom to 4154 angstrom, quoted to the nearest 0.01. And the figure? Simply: 0.98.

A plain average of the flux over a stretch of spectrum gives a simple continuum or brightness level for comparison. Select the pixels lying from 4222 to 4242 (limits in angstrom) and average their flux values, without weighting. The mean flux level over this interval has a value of 16.0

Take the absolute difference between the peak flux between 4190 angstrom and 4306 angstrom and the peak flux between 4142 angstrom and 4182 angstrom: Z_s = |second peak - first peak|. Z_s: 1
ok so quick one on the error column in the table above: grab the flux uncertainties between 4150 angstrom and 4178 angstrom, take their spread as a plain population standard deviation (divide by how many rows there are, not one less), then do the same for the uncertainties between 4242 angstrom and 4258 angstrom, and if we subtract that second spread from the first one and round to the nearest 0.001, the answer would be -0.011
